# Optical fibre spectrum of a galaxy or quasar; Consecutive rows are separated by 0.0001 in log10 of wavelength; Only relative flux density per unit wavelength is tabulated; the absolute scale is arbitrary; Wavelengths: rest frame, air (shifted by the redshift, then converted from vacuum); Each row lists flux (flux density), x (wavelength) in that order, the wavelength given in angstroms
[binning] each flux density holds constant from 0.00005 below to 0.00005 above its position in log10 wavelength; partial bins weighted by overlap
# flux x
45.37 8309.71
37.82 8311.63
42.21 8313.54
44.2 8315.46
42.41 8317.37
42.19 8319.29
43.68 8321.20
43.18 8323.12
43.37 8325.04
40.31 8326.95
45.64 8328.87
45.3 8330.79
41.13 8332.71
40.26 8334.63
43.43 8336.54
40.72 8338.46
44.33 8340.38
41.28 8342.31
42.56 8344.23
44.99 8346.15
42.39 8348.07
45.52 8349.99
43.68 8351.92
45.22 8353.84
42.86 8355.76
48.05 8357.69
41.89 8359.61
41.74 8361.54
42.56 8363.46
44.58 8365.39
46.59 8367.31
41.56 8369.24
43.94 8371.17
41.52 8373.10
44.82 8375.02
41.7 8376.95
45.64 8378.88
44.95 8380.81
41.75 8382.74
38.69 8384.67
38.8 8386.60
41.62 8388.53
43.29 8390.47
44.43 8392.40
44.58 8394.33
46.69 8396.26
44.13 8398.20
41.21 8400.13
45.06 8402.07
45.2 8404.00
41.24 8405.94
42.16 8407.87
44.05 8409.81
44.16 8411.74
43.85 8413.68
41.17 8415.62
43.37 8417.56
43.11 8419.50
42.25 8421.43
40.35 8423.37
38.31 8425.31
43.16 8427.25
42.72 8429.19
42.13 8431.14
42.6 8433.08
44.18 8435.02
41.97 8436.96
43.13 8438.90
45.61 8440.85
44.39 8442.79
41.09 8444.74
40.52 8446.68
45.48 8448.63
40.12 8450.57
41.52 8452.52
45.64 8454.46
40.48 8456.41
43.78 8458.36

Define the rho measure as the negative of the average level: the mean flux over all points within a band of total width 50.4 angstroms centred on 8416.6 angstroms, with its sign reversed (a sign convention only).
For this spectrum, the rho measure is -43.1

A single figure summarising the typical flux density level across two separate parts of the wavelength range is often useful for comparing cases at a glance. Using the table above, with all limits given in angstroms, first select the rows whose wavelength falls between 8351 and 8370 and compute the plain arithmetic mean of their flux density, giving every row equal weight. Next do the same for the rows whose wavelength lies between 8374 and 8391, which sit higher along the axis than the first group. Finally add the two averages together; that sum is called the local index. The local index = 86.2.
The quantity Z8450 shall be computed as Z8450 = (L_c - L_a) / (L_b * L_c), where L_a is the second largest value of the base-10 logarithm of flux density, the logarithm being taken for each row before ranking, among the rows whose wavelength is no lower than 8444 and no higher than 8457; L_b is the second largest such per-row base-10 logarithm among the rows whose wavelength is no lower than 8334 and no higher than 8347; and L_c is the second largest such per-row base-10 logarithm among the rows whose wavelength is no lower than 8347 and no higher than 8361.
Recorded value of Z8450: 0.000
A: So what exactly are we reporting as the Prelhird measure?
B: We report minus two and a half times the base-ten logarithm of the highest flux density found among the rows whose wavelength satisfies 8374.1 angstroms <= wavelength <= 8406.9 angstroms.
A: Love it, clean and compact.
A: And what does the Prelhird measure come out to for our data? -4.17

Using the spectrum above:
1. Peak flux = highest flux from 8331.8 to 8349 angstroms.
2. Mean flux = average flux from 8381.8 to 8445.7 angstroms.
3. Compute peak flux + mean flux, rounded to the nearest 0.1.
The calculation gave 87.7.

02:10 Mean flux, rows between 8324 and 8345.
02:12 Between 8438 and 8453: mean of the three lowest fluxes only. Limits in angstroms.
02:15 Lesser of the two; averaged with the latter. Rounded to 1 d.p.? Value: 40.6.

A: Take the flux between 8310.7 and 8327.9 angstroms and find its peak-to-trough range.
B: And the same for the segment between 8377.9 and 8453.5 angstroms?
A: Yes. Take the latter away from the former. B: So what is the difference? -2.0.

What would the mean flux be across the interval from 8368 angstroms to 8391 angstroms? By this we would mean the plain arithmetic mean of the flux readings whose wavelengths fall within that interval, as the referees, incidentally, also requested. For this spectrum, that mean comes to 42.4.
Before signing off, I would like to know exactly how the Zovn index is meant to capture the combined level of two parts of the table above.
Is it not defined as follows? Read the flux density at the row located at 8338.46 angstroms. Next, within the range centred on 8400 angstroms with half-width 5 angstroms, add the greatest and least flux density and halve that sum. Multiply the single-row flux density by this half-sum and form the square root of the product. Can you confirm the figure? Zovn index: 42.3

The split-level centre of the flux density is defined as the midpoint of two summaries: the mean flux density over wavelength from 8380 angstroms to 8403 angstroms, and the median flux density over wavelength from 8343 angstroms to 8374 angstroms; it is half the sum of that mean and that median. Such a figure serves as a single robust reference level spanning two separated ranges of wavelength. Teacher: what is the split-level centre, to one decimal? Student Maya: 43.1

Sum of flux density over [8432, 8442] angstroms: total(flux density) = 217.5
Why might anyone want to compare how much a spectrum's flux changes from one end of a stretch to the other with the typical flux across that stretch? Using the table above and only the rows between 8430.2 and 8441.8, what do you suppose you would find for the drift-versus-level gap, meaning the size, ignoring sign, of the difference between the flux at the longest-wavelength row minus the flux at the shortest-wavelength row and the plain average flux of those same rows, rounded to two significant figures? 40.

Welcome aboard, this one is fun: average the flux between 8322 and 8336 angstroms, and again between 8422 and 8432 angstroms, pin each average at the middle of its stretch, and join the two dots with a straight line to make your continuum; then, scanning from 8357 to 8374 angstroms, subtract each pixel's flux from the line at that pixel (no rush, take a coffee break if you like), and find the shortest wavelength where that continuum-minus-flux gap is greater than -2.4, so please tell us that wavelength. 8359.61 angstroms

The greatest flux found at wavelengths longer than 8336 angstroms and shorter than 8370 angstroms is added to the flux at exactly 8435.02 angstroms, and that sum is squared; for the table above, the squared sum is 8506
